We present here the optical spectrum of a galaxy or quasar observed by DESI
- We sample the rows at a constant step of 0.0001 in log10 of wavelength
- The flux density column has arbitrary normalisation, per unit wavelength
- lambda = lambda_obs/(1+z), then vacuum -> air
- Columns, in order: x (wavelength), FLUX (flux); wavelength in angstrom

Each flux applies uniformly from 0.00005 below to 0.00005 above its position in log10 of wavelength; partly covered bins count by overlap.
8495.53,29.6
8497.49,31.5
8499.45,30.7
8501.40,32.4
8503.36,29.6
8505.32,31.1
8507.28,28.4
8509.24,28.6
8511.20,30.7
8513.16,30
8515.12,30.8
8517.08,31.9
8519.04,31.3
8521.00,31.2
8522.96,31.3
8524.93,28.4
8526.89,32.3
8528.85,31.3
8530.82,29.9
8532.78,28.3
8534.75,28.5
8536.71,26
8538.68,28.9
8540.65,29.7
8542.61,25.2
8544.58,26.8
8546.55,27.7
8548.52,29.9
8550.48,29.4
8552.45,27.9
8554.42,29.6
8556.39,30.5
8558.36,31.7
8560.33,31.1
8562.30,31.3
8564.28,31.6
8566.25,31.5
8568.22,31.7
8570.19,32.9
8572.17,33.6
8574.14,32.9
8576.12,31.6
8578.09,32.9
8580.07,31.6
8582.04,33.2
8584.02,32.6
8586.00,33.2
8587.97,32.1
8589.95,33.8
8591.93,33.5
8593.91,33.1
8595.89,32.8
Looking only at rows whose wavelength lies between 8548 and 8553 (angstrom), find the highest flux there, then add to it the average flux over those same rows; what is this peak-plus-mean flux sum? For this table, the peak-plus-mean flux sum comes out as 59.0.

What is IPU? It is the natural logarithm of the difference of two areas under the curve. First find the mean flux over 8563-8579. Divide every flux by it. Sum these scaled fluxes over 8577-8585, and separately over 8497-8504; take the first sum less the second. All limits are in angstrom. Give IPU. -1.7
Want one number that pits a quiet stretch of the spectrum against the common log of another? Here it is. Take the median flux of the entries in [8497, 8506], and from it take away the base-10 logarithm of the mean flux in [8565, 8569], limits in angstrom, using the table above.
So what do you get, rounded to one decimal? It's 29.6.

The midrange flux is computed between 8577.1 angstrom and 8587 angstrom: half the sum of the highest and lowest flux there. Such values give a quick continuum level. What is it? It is 32.4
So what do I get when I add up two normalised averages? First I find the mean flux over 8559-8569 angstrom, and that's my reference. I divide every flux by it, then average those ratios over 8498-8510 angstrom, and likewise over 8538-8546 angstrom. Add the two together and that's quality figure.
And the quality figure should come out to 1.84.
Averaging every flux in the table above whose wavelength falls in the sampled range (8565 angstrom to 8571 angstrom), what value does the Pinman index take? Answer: 32.0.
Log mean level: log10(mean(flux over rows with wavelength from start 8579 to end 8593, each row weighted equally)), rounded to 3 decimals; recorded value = 1.517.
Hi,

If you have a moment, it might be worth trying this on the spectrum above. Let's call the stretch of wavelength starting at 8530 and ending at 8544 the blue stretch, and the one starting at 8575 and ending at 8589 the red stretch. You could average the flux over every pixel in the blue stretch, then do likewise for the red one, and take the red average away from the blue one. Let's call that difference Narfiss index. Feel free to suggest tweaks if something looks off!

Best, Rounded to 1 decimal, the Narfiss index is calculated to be -4.4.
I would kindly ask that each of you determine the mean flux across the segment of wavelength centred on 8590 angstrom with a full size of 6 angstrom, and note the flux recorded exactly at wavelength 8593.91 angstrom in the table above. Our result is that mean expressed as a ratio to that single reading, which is 1.00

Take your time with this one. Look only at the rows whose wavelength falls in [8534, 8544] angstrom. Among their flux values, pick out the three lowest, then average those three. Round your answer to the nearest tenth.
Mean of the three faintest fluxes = 26.6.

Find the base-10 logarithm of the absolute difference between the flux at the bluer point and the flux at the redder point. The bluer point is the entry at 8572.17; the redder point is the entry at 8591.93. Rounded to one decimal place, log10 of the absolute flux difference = -1.0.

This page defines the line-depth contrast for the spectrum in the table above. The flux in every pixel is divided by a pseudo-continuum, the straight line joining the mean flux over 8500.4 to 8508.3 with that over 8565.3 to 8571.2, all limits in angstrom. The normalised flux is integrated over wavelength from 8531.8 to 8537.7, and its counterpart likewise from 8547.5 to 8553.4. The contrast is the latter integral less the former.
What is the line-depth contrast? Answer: 0.2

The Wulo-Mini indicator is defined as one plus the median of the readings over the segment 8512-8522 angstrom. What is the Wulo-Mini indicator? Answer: 32.2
